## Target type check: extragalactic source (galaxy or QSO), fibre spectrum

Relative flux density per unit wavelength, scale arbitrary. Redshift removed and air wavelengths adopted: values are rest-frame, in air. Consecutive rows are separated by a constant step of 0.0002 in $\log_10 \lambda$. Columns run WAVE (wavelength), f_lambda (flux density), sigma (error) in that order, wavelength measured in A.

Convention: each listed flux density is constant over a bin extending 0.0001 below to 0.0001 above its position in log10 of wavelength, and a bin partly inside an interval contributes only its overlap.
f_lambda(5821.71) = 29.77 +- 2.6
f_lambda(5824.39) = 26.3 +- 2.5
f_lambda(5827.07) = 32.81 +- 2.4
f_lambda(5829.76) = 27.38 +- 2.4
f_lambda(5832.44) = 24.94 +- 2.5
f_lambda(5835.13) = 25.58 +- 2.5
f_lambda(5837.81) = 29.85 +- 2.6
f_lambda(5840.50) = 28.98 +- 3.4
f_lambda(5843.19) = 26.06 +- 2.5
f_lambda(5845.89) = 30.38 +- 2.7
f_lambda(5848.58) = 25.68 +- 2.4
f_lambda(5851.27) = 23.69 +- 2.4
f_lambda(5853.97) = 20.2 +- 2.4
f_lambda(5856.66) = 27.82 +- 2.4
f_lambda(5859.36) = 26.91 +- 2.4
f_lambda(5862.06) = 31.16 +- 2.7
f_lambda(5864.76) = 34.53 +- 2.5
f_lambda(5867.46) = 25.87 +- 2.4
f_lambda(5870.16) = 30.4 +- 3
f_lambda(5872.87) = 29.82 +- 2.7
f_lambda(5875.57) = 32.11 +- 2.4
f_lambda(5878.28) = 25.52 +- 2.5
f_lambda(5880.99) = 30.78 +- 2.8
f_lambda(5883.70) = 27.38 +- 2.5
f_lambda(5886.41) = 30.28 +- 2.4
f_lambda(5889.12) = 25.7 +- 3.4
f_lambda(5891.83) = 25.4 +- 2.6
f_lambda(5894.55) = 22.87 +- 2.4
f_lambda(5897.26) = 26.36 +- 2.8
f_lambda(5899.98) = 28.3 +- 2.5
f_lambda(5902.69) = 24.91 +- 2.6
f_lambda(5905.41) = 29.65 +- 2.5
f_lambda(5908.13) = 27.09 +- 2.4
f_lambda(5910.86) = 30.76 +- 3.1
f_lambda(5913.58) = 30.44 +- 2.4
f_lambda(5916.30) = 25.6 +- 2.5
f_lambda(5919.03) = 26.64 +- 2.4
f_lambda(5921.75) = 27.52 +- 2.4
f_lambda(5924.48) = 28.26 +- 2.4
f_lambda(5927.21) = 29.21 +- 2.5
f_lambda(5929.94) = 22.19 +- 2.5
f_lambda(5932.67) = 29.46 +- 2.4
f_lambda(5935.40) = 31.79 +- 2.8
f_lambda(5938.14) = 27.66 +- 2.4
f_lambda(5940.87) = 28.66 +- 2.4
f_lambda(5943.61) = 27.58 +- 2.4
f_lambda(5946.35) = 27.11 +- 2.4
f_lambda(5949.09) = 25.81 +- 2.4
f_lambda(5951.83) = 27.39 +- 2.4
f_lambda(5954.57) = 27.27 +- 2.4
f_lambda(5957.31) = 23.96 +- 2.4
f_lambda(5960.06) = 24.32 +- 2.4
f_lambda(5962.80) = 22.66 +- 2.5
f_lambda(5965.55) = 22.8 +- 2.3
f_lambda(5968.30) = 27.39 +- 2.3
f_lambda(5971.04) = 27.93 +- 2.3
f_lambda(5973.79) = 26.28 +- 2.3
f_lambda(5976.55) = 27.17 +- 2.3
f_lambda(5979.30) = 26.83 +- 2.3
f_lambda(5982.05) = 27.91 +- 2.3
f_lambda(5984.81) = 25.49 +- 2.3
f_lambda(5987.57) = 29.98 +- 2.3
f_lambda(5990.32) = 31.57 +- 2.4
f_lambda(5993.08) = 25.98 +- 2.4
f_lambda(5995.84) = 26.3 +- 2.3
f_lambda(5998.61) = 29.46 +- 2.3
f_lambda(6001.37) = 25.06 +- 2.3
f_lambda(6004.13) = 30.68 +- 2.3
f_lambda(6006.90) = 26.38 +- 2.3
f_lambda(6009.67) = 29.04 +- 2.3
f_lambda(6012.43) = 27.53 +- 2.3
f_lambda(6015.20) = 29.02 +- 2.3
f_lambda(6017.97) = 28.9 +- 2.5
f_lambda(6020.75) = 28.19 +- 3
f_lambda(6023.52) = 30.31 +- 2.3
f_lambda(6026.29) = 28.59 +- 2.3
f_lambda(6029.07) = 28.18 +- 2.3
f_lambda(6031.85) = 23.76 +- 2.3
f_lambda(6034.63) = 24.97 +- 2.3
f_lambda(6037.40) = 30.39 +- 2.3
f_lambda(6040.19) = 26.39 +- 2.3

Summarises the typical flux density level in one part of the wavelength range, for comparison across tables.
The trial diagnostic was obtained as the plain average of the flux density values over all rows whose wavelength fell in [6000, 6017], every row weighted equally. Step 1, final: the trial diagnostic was 28.0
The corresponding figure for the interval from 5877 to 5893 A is 27.5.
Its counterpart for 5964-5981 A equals 26.4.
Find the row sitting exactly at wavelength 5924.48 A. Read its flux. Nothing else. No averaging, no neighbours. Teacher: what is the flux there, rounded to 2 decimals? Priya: 28.26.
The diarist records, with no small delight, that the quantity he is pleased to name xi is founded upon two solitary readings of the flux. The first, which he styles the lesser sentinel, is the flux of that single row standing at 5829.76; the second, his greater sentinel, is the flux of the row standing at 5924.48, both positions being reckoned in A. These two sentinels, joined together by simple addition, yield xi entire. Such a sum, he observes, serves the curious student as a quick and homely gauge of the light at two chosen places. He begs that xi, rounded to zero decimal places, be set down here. 56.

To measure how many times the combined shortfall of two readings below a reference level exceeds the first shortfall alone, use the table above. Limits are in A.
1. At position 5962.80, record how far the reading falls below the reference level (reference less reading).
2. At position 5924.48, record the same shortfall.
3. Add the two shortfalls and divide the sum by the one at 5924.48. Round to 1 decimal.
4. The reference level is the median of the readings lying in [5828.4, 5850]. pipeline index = -1.6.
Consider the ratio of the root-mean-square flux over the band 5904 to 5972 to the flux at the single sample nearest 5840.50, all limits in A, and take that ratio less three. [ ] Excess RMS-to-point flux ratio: -2.06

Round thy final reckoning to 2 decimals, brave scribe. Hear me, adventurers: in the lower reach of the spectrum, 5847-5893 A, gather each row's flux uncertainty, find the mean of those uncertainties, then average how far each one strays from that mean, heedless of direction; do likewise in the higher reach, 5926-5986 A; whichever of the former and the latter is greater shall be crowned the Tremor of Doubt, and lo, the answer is 0.20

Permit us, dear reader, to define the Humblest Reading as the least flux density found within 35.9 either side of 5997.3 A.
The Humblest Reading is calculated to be 22.66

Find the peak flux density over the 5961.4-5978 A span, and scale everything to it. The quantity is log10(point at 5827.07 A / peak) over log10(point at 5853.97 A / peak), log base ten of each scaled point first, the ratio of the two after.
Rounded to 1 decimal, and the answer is -0.5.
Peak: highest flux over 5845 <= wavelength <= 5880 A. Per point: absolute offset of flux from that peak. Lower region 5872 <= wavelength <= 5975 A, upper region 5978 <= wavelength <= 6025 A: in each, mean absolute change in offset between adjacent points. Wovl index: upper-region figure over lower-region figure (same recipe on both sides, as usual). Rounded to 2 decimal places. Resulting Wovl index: 1.01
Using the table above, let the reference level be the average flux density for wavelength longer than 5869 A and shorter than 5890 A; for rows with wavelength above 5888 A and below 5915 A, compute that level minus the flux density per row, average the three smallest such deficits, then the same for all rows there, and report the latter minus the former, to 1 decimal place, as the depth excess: 3.1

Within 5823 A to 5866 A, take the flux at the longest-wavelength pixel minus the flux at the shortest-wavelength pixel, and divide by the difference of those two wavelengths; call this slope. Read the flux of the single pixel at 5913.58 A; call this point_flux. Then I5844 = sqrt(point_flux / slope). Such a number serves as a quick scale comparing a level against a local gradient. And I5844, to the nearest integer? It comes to 12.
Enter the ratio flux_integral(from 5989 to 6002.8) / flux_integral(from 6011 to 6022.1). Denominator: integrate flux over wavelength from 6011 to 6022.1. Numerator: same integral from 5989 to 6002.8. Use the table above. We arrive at 1.21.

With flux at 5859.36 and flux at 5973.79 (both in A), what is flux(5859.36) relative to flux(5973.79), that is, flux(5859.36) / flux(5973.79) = 1.02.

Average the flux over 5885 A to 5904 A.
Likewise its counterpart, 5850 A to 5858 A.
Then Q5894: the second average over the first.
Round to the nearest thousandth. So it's 0.910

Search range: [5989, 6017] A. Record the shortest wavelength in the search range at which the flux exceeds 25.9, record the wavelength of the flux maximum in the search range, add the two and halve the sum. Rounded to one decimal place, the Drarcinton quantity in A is 5990.3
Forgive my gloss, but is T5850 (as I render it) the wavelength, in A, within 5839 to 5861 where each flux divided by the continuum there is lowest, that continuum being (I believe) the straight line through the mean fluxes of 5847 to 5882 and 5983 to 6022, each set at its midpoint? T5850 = 5853.97 A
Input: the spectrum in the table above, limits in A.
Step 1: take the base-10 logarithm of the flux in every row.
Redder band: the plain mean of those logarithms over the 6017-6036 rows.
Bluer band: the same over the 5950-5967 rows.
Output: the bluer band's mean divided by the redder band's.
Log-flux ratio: 0.97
